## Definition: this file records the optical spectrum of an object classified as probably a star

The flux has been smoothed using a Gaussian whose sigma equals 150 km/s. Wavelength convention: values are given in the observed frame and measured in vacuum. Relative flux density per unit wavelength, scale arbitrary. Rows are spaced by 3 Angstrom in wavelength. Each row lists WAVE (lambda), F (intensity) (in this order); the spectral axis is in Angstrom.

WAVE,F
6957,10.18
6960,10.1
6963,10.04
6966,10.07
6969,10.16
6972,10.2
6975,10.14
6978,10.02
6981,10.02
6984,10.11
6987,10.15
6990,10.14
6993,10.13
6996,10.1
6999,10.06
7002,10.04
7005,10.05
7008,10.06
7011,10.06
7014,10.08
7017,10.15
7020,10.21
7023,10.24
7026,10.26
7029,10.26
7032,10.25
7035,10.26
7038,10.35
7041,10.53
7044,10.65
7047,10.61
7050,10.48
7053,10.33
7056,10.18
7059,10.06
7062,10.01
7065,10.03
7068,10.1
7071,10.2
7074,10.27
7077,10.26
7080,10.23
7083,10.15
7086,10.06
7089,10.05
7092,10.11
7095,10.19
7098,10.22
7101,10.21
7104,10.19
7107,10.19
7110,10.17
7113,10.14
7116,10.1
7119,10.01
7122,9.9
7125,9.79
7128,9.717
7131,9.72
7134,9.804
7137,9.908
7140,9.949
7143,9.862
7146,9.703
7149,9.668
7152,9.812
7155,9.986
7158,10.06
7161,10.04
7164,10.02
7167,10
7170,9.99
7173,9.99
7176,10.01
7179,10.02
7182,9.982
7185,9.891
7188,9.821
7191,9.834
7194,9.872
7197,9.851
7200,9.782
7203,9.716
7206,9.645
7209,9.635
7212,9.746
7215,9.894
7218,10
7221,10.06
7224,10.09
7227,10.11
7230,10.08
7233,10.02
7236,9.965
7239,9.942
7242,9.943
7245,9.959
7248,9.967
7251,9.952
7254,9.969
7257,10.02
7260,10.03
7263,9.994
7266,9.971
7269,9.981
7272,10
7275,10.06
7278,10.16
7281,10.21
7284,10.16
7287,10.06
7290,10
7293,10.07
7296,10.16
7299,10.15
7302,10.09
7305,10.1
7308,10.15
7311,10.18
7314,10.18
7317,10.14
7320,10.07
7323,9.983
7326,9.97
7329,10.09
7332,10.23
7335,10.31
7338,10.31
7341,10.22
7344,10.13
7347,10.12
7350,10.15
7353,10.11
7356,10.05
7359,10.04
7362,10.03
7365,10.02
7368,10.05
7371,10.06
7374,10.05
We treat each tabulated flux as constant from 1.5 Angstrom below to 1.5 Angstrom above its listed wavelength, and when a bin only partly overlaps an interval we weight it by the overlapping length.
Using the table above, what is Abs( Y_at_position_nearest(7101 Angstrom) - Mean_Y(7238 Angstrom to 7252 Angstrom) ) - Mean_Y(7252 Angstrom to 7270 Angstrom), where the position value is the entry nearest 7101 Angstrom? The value -9.74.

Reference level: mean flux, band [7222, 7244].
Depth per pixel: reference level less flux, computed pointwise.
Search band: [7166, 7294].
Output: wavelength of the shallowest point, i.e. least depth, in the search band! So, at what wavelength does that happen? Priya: 7281 Angstrom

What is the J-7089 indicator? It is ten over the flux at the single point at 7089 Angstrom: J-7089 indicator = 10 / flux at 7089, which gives 1.00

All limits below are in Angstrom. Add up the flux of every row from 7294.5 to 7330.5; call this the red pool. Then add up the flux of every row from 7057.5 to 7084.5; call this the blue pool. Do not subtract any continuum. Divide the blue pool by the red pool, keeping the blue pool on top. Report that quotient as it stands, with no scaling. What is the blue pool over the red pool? 0.75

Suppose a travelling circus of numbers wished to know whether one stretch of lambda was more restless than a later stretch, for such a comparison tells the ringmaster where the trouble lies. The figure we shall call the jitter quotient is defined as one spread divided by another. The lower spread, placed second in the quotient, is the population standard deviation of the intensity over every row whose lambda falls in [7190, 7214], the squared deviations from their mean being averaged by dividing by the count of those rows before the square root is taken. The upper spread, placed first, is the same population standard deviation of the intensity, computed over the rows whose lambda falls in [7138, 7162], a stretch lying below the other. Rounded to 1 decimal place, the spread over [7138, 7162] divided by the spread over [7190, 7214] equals 1.6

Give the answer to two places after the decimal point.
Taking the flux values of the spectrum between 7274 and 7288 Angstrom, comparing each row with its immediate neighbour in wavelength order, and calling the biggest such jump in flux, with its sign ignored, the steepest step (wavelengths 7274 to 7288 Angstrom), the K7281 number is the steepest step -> 0.10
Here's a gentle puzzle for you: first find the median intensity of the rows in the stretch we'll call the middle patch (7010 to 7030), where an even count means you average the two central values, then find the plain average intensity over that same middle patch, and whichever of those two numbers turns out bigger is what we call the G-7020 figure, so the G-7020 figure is 10.2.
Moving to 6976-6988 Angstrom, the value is 10.1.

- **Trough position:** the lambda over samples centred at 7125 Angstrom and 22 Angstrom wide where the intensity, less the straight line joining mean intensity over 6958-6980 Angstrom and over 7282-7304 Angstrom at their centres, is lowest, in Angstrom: 7128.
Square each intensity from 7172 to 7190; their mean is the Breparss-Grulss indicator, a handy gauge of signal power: 99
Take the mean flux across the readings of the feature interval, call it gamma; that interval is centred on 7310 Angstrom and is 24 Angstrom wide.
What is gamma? 10.1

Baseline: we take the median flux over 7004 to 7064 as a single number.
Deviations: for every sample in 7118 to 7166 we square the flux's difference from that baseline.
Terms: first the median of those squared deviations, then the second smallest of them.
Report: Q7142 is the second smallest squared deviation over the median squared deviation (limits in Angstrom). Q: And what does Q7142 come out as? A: 0.3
